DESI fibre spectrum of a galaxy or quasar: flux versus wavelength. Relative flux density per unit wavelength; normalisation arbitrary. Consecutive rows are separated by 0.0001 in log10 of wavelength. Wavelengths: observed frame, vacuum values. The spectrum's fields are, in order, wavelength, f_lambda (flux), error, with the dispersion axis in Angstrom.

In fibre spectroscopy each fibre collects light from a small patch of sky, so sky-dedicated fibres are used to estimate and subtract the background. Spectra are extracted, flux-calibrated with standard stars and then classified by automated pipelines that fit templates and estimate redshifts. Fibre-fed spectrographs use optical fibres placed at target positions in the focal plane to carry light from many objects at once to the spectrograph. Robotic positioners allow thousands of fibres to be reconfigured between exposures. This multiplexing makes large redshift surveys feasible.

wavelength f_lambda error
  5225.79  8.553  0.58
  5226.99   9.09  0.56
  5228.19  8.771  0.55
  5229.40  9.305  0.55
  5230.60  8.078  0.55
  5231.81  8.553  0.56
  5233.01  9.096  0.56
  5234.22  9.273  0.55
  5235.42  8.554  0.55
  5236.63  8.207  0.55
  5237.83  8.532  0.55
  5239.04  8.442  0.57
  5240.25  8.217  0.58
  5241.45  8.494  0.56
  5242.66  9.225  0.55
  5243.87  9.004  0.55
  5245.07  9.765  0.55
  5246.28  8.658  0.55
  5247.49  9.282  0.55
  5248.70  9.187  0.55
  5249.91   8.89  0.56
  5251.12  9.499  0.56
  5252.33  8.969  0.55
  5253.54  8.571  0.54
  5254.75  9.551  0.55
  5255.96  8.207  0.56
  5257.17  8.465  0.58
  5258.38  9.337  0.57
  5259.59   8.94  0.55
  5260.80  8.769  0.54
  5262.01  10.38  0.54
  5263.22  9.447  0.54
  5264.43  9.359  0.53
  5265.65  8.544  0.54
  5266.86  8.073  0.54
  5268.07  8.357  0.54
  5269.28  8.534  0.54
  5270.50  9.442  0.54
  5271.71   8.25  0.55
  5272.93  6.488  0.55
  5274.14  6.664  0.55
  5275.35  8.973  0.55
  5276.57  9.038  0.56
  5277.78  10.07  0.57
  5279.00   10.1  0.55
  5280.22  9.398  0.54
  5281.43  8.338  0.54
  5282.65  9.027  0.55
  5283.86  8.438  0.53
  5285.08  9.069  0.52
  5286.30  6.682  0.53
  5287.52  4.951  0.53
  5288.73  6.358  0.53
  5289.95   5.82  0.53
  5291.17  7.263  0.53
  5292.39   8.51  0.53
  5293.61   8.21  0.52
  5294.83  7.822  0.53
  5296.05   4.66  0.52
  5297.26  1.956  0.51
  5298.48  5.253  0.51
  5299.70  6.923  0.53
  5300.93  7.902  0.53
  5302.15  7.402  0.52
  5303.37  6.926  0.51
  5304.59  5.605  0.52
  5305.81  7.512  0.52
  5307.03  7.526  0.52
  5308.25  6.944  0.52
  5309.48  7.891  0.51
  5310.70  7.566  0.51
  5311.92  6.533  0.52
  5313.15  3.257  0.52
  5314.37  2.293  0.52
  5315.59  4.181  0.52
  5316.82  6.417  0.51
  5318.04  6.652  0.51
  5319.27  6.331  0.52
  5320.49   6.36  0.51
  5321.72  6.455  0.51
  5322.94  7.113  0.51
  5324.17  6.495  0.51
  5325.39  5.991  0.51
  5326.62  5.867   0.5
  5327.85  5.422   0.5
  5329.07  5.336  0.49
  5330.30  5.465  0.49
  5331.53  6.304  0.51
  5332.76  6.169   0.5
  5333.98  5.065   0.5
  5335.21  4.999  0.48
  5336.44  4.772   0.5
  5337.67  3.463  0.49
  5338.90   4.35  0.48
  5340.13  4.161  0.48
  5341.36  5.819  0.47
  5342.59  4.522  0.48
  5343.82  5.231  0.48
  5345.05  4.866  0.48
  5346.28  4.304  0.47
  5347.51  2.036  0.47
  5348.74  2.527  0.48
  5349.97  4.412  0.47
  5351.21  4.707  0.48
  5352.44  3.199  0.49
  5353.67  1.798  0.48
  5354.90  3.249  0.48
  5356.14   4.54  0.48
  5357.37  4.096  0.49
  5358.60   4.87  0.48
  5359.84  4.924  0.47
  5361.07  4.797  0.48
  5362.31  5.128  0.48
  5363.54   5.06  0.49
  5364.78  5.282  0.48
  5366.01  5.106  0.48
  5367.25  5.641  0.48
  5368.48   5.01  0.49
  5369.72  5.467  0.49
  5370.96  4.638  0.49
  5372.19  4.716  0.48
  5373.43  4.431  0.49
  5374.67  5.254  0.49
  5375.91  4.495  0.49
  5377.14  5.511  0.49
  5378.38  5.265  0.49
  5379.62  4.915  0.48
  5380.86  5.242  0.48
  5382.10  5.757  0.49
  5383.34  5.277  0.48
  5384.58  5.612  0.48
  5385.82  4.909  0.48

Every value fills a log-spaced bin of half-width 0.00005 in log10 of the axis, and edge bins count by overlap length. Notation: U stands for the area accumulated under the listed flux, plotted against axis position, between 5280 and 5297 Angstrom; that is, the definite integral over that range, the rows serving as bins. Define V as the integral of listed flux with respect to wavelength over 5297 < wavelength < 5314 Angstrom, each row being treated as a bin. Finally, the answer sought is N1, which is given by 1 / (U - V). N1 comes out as 0.065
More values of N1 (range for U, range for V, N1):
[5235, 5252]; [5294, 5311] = 0.026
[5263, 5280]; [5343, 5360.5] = 0.013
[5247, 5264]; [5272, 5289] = 0.061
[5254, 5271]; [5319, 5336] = 0.020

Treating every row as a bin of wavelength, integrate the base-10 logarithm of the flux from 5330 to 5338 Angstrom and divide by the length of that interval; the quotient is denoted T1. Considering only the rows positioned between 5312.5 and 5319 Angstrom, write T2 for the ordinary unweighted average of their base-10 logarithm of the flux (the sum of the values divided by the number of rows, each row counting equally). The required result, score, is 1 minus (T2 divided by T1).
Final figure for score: 0.12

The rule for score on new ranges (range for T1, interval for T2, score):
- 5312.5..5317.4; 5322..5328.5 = -0.37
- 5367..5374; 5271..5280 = -0.33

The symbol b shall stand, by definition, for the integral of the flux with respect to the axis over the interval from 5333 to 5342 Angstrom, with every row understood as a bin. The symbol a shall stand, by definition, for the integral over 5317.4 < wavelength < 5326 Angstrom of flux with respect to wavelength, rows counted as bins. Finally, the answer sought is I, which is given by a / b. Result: 1.3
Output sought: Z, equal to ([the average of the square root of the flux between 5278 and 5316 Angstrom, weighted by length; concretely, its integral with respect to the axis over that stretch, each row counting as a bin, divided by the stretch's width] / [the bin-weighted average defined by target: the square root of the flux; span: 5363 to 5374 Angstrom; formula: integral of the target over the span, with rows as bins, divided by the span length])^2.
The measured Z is 1.32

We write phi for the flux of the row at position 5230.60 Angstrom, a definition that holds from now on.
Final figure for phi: 8.078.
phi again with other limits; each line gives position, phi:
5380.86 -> 5.242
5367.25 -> 5.641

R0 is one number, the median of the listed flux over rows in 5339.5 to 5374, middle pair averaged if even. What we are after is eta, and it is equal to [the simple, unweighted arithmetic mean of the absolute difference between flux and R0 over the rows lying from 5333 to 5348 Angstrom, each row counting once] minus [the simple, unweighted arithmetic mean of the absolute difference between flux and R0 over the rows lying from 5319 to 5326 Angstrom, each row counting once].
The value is -1.1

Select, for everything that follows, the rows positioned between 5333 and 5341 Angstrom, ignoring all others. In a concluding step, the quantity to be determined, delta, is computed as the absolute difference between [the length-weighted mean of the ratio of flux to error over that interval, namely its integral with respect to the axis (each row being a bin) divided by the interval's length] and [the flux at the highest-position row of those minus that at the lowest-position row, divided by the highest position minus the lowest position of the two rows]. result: 10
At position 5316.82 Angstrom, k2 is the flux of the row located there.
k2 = 6.417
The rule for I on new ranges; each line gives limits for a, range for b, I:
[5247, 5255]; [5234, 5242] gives 1.1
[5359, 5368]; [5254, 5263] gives 0.6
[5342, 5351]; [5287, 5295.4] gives 0.6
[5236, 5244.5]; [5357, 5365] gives 1.9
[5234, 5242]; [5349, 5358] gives 2.1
